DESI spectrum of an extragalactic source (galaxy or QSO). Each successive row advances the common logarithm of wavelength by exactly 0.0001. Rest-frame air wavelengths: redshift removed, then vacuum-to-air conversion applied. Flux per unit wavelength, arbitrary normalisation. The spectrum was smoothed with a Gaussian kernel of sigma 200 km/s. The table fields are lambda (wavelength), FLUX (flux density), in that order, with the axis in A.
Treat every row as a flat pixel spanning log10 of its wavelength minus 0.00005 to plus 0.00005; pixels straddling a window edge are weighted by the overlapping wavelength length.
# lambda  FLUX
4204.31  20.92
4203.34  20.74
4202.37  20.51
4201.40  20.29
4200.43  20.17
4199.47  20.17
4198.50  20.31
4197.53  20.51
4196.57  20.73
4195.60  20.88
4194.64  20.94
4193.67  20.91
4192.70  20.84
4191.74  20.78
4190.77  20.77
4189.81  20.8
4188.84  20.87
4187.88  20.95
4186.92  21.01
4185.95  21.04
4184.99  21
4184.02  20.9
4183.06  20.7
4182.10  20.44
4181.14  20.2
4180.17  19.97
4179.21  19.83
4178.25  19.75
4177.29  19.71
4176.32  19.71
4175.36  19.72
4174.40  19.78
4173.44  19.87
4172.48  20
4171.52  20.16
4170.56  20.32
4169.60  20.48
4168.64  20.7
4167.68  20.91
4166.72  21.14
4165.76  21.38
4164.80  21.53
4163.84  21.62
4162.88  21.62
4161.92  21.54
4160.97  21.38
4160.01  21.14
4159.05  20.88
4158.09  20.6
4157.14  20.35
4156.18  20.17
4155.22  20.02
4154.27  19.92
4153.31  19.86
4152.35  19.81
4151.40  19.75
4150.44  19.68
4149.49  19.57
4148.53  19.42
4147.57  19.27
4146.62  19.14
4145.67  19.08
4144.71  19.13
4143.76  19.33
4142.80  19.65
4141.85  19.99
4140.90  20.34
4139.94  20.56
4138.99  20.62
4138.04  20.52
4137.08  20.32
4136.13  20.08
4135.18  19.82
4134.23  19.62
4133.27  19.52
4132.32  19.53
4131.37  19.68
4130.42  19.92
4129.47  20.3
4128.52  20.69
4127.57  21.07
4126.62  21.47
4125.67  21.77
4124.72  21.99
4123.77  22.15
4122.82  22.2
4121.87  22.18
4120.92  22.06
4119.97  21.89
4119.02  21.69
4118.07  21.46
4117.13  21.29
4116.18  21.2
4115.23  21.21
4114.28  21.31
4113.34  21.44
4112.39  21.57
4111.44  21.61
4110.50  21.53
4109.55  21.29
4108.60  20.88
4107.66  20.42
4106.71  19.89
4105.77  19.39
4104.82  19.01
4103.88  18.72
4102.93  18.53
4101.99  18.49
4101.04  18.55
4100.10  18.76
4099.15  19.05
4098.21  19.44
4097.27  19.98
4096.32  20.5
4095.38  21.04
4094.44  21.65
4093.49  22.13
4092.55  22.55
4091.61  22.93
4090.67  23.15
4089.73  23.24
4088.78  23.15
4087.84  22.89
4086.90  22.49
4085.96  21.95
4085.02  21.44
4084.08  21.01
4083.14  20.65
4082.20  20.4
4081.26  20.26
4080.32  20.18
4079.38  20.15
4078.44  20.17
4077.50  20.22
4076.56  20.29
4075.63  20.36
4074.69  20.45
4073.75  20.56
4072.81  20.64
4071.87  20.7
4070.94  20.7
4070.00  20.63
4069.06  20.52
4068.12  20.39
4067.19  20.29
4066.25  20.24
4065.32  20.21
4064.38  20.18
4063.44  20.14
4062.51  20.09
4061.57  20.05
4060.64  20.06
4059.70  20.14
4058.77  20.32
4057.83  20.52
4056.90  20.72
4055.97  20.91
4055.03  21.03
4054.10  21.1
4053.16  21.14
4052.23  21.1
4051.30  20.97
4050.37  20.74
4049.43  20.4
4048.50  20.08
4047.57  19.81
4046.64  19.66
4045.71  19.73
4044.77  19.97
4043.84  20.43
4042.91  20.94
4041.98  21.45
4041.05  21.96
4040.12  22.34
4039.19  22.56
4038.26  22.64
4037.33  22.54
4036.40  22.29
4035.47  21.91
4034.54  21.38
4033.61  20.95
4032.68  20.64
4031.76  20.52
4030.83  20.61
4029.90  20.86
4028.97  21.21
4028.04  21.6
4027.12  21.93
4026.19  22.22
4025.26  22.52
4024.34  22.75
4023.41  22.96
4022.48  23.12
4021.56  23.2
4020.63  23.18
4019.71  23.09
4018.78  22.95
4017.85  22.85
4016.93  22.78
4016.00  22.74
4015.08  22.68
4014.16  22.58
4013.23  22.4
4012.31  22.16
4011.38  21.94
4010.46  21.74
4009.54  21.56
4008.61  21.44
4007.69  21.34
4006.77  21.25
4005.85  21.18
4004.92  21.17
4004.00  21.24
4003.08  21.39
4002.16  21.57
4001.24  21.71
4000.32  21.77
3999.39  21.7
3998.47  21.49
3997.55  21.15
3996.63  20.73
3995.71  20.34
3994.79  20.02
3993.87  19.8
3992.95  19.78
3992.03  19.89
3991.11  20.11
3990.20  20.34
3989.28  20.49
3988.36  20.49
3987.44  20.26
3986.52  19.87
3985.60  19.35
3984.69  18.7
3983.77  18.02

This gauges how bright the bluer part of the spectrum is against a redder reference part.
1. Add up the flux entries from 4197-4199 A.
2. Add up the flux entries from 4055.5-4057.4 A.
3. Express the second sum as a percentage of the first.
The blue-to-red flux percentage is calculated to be 102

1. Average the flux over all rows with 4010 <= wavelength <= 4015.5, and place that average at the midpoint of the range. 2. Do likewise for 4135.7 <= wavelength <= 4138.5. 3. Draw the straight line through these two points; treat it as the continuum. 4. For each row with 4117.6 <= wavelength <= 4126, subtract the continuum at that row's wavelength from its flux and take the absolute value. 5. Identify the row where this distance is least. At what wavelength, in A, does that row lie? 4118.07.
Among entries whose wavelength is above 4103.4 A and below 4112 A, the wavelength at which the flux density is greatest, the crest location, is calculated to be 4111.44 A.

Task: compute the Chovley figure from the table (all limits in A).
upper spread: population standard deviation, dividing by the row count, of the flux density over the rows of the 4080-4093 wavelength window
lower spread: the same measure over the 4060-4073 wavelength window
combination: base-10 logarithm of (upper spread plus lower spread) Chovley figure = 0.14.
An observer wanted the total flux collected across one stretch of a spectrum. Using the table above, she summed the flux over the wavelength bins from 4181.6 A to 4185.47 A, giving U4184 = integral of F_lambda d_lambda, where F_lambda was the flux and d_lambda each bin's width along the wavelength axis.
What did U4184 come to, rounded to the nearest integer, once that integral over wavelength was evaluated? 80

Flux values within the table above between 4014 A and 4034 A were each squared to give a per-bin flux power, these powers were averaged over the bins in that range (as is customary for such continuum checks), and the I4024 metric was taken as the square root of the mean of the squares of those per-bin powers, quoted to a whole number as 494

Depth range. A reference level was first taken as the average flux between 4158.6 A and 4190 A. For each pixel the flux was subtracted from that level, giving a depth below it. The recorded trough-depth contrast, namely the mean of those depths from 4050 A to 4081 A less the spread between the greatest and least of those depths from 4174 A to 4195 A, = -1.2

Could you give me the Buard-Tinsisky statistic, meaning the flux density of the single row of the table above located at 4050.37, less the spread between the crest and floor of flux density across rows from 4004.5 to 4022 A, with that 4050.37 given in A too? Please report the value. 18.7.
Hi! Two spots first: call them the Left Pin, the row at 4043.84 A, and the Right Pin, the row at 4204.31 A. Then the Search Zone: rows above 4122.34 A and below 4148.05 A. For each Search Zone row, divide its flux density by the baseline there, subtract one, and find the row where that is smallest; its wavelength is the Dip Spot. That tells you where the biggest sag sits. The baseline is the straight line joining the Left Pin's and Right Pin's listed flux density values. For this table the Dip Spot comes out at 4145.67 A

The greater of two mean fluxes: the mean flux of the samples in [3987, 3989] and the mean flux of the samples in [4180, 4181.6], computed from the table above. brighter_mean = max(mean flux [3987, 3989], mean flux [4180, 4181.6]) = 20.4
